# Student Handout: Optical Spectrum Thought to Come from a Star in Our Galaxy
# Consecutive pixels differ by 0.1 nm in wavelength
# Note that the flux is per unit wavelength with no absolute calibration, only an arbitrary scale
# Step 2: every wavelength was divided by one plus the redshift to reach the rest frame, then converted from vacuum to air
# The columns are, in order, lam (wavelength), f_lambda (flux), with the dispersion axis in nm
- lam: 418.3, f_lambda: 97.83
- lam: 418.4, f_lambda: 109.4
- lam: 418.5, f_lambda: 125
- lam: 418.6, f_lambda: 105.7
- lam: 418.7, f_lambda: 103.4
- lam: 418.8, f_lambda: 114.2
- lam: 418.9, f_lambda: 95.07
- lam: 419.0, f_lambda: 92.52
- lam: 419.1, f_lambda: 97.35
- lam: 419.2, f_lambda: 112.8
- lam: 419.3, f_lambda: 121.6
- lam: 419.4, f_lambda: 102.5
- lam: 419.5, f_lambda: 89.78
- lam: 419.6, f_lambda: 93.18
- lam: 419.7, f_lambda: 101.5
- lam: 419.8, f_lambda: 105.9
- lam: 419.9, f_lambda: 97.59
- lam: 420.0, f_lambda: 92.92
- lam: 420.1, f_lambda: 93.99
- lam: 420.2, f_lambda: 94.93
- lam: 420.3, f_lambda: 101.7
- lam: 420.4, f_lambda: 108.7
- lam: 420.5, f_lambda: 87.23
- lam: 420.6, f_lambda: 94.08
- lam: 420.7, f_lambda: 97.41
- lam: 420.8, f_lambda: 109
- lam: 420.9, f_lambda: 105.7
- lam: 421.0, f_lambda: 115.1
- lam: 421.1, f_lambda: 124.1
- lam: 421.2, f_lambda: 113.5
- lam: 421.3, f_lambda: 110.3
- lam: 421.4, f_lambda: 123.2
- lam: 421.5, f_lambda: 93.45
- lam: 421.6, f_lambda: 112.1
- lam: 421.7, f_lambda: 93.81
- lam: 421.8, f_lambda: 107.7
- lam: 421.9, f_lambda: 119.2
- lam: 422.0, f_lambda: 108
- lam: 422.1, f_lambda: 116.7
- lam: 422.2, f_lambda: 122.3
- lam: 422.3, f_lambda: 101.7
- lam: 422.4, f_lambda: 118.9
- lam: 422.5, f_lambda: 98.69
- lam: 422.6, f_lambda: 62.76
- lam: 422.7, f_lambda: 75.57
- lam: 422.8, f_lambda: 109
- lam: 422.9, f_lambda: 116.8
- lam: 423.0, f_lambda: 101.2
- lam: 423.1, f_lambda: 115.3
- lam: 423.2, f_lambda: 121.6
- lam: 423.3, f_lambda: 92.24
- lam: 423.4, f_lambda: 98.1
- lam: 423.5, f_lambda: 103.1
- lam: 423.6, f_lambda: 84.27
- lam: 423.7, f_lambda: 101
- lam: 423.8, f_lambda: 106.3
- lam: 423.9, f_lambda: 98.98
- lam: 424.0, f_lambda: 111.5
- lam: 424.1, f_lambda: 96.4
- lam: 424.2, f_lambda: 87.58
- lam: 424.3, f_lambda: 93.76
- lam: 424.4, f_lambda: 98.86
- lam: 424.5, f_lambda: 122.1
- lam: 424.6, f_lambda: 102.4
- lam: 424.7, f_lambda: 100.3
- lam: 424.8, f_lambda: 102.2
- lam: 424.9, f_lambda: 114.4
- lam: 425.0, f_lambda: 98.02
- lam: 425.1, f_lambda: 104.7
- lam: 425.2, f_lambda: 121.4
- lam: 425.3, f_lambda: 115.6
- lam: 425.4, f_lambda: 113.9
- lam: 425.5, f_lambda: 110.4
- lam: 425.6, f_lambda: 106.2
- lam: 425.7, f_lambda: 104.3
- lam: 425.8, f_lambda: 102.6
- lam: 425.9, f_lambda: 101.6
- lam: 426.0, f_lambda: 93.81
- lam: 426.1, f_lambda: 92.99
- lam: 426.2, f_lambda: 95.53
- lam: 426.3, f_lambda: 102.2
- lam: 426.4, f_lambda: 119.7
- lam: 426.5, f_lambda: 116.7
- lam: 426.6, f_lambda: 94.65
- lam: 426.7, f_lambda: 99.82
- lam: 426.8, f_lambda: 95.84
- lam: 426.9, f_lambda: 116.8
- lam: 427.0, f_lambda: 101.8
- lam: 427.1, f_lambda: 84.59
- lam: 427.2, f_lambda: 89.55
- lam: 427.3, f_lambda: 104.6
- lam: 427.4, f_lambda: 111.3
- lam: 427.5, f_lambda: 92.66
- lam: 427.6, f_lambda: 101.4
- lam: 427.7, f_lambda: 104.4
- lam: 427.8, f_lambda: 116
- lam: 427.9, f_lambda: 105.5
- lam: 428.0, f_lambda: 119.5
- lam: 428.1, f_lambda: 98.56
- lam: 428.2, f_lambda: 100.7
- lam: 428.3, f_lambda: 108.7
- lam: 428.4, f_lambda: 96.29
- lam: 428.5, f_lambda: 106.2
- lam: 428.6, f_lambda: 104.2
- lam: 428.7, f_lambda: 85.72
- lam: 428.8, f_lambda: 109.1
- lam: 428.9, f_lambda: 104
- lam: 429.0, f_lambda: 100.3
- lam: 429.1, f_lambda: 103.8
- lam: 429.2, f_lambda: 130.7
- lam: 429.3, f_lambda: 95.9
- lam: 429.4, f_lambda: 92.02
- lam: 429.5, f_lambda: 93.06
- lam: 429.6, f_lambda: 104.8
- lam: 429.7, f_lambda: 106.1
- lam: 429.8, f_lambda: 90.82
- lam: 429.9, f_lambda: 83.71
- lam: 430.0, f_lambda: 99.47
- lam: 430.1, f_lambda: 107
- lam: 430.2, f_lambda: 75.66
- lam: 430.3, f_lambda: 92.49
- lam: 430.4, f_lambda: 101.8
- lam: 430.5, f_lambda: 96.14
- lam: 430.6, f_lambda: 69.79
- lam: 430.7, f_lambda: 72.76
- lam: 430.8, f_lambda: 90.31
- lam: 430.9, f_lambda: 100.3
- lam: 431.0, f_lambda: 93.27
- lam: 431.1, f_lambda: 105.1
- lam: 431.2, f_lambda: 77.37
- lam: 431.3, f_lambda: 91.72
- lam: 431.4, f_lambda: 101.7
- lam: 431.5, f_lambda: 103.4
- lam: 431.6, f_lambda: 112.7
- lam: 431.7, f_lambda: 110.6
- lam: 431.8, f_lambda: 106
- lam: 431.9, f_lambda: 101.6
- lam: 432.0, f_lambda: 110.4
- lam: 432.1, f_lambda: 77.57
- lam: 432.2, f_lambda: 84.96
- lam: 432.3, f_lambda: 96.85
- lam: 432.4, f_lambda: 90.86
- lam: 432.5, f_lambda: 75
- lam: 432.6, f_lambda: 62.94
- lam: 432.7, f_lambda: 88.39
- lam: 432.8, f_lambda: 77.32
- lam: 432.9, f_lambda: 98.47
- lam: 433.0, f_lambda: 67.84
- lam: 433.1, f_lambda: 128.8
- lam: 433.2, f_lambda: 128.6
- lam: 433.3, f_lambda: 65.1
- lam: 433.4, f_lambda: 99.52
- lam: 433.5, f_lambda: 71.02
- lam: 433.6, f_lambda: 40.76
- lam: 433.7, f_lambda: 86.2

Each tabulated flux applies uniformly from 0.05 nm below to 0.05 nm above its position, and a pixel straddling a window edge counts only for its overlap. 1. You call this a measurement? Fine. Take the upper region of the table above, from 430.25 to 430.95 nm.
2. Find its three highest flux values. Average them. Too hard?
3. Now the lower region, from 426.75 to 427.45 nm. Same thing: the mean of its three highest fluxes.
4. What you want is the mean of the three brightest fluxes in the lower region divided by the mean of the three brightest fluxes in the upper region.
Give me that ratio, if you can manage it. 1.12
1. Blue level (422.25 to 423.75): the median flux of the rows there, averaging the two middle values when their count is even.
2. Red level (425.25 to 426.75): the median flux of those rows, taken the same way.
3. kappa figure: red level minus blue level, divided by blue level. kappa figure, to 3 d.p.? 0.014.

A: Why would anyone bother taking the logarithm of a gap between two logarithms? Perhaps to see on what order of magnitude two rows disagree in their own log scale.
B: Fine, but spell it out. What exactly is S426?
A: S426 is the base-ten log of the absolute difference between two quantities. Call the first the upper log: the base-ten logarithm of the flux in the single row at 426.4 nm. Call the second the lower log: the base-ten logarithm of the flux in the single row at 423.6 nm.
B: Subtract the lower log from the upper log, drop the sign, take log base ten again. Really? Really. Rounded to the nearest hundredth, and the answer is -0.82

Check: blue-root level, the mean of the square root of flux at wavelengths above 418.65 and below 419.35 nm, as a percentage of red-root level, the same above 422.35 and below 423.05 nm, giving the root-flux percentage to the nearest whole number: 104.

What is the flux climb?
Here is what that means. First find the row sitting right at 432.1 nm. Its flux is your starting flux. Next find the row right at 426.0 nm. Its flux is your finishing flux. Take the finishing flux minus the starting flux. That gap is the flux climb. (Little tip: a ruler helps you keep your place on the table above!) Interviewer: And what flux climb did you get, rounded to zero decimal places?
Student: 16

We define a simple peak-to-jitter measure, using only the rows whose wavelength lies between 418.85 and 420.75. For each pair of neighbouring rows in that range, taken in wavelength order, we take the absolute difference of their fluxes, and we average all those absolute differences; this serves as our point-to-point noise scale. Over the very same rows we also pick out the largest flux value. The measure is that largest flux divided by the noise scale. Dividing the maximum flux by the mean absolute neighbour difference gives 16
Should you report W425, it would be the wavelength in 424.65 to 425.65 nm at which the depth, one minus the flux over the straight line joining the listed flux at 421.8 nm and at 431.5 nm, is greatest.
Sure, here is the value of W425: 425.0 nm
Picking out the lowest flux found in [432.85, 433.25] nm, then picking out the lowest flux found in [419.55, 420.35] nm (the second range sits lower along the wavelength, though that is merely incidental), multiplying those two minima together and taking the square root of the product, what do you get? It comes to 79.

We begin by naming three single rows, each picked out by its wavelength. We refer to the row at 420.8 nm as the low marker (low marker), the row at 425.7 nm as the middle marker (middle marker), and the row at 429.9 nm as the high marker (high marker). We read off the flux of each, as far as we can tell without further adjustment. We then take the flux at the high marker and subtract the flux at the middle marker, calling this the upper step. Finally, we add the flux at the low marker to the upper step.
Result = 88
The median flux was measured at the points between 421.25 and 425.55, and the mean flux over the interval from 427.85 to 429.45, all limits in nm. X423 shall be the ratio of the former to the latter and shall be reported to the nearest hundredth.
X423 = 1.01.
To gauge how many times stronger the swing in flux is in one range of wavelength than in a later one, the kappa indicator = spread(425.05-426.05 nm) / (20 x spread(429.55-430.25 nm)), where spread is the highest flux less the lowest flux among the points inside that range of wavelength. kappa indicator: 0.044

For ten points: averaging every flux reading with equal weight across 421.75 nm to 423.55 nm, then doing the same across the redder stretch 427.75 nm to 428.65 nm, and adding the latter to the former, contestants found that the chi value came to 211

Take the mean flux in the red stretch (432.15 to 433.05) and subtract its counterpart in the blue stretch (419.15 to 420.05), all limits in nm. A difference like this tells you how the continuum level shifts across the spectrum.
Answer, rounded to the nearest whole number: -19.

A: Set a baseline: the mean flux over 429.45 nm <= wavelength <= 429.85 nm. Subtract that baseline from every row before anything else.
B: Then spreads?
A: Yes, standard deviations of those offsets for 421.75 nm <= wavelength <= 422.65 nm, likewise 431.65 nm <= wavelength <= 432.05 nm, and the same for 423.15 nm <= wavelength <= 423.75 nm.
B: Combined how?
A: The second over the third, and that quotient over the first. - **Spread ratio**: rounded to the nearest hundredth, 0.02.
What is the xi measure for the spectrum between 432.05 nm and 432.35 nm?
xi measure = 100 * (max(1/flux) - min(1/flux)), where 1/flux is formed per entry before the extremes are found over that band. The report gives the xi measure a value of 0.257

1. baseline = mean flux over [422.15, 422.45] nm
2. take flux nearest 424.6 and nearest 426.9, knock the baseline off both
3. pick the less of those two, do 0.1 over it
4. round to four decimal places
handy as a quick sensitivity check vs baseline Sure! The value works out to -0.0084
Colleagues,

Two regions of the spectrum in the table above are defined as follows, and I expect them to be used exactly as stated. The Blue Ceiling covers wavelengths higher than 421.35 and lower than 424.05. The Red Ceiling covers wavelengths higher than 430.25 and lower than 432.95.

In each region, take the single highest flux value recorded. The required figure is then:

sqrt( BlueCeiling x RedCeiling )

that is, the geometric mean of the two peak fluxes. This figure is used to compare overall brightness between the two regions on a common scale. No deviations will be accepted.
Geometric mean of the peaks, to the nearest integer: 118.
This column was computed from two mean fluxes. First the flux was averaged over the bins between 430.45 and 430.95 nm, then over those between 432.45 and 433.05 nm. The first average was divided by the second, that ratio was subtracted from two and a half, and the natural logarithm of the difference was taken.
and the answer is 0.34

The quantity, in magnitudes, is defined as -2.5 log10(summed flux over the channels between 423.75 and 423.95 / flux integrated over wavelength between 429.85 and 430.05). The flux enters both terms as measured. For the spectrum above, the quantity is -2.6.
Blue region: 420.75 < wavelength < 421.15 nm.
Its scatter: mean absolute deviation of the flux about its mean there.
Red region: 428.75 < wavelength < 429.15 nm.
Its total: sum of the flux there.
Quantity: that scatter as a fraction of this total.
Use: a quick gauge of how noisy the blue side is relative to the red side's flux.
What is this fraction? 0.015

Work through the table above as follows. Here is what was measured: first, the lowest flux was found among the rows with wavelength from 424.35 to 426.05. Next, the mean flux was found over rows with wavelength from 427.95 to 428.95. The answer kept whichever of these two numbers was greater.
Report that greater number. 103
